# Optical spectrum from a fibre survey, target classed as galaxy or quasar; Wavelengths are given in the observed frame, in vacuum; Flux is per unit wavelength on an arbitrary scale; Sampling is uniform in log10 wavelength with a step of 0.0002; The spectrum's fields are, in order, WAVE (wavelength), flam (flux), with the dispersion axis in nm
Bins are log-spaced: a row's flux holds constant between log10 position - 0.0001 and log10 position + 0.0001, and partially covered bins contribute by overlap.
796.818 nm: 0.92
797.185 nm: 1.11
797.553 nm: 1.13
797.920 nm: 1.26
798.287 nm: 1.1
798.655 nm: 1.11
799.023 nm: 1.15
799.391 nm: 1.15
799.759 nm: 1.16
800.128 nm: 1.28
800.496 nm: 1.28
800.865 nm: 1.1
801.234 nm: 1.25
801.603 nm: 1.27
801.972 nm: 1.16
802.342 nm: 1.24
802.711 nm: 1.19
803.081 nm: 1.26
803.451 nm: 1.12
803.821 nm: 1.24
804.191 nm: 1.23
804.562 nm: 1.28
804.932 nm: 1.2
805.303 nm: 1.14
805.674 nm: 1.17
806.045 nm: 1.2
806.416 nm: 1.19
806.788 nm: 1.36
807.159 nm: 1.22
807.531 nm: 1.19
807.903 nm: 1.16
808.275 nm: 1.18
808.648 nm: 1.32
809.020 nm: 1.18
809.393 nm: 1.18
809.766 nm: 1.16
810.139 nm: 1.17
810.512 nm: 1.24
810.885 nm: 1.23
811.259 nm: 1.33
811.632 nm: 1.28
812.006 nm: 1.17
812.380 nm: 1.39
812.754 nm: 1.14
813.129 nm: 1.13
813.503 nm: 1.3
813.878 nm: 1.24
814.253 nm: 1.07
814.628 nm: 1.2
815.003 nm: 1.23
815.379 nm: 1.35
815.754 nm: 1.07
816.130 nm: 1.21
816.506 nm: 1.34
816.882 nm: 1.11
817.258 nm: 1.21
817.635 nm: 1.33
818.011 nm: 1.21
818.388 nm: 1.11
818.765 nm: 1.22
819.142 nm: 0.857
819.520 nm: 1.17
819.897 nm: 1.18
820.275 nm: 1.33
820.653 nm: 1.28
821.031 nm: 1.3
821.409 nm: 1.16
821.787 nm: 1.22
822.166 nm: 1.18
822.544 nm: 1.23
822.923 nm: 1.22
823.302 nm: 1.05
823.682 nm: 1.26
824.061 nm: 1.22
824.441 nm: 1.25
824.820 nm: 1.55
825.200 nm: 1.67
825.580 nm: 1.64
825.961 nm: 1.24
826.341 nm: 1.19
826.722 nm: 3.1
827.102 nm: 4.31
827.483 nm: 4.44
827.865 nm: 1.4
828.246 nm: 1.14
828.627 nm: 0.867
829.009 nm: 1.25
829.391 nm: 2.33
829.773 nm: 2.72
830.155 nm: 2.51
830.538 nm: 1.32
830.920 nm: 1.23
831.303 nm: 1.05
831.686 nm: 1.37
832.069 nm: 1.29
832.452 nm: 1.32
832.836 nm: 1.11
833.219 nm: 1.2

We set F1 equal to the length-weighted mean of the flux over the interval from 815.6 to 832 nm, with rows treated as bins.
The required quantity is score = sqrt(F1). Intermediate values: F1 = 1.51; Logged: 1.23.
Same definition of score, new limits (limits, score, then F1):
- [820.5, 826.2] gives 1.14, 1.30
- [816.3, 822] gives 1.10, 1.20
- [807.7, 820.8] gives 1.10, 1.21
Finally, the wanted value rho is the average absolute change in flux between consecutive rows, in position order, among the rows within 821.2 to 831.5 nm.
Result 0.46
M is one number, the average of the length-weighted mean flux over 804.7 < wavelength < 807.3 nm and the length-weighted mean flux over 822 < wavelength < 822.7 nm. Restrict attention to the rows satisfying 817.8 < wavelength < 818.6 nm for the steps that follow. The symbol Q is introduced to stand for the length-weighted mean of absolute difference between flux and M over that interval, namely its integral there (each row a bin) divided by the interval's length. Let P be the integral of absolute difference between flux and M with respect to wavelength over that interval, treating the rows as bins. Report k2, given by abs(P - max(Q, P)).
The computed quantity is 0.010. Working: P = 0.04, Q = 0.05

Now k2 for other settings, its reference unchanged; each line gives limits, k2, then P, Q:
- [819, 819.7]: 0.056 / 0.13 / 0.19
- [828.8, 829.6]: 0.119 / 0.48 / 0.60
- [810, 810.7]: 0.010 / 0.02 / 0.03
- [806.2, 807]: 0.016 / 0.06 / 0.08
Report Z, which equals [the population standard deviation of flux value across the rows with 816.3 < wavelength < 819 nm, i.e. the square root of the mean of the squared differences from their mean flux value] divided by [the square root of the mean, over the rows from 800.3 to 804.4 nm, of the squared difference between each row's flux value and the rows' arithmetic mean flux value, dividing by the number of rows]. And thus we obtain 1.5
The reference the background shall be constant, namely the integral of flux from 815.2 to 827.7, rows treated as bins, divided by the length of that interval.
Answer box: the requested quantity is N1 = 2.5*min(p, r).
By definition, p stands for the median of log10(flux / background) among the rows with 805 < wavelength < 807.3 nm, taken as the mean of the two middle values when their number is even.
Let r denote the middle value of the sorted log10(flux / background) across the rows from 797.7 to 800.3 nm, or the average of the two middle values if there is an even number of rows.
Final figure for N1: -0.283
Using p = -0.097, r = -0.113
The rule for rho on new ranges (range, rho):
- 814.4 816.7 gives 0.14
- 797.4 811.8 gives 0.07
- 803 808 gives 0.07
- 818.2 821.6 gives 0.14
